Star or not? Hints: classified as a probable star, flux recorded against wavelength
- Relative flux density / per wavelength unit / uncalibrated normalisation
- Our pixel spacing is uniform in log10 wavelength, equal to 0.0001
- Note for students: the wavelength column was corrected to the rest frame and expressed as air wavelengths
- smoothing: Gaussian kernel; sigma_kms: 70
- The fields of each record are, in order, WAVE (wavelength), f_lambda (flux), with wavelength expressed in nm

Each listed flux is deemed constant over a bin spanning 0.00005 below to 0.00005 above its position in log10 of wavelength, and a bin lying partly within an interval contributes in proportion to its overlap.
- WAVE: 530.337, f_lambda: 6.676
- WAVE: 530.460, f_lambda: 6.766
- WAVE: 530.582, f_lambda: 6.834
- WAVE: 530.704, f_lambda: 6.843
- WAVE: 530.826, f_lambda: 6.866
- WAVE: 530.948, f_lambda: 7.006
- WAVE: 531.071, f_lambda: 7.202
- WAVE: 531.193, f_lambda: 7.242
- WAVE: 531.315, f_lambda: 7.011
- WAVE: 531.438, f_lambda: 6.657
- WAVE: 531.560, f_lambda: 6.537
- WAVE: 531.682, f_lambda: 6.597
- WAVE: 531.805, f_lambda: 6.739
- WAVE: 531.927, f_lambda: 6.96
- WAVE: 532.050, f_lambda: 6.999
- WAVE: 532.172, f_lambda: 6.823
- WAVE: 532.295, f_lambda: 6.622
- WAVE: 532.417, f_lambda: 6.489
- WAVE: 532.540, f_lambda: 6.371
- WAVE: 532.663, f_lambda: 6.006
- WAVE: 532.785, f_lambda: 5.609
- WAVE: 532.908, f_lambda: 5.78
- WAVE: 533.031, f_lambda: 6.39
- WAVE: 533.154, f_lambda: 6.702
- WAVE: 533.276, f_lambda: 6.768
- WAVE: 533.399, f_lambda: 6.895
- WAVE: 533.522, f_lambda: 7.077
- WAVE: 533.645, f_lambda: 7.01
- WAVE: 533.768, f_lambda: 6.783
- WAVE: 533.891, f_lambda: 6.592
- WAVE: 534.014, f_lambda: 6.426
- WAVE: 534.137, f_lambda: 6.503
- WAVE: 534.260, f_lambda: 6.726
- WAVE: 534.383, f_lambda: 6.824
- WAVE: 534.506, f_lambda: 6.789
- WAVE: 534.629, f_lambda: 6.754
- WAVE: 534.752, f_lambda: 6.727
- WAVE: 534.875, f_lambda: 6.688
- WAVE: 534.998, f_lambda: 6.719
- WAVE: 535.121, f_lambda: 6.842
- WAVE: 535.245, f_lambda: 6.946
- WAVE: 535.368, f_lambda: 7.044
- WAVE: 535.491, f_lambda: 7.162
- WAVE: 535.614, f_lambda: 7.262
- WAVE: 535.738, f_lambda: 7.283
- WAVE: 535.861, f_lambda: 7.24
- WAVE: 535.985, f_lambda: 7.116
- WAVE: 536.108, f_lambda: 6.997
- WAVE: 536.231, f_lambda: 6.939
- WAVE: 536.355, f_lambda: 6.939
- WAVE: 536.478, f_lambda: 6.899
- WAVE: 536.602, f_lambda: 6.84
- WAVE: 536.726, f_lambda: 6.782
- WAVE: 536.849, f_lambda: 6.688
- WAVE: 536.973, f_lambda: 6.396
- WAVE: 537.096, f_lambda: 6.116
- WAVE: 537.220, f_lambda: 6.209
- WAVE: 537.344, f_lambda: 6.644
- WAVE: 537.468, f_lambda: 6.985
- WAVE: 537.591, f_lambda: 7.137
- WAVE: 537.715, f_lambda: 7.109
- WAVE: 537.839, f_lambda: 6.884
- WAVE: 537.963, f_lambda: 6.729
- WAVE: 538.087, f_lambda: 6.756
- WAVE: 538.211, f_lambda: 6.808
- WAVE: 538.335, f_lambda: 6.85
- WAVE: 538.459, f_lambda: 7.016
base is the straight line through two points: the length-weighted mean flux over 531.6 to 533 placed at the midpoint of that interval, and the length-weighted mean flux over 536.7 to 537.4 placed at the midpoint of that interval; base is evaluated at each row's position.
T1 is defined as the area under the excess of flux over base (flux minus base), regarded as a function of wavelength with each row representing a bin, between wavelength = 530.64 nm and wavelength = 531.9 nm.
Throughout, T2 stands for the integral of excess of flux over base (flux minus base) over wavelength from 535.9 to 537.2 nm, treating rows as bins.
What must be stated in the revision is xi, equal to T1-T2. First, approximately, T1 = 0.5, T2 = 0.39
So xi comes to 0.1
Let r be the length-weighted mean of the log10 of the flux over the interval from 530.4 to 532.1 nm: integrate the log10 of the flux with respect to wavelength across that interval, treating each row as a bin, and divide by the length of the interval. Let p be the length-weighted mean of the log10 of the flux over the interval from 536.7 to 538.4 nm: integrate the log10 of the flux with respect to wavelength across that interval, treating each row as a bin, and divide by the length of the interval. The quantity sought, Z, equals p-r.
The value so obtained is -0.010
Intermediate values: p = 0.827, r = 0.837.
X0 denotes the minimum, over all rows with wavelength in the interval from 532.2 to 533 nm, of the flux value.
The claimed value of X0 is 5.609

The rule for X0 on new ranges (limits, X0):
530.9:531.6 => 6.537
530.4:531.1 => 6.766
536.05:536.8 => 6.782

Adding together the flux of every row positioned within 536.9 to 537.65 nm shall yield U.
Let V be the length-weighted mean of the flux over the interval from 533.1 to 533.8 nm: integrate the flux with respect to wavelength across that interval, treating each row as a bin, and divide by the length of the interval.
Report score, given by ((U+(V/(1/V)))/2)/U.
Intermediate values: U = 39.5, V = 6.88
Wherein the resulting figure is 1.10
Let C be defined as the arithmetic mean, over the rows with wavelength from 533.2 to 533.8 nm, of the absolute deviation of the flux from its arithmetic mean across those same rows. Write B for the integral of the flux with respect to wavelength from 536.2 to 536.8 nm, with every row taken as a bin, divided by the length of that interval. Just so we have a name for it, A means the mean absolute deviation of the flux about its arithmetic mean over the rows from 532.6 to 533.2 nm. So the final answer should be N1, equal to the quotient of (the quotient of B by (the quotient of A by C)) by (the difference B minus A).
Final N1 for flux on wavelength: 0.32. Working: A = 0.36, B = 6.87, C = 0.110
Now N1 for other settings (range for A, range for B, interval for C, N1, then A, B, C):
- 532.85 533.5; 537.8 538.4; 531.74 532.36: 0.38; 0.34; 6.80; 0.121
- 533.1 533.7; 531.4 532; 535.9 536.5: 0.51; 0.12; 6.71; 0.063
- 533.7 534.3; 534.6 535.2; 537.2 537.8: 2.68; 0.12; 6.75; 0.312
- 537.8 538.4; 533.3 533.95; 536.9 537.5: 5.52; 0.05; 6.86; 0.276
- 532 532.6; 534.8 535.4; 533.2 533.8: 0.56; 0.20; 6.84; 0.110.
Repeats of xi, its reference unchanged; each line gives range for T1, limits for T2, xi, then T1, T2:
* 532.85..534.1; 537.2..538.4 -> -0.2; 0.2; 0.45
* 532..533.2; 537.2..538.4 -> -0.5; -0.1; 0.45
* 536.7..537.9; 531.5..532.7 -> 0.1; 0.3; 0.21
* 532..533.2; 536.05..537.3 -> -0.4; -0.1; 0.28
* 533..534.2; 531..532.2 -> -0.2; 0.3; 0.51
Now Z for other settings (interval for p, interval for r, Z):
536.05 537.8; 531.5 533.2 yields 0.020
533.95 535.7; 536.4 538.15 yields 0.006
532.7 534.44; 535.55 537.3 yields -0.017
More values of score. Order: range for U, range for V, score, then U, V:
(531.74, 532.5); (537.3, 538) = 1.09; 40.6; 6.93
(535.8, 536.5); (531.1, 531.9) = 1.05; 42.1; 6.83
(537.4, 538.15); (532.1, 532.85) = 0.98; 41.6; 6.33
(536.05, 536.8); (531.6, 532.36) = 1.06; 41.4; 6.79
